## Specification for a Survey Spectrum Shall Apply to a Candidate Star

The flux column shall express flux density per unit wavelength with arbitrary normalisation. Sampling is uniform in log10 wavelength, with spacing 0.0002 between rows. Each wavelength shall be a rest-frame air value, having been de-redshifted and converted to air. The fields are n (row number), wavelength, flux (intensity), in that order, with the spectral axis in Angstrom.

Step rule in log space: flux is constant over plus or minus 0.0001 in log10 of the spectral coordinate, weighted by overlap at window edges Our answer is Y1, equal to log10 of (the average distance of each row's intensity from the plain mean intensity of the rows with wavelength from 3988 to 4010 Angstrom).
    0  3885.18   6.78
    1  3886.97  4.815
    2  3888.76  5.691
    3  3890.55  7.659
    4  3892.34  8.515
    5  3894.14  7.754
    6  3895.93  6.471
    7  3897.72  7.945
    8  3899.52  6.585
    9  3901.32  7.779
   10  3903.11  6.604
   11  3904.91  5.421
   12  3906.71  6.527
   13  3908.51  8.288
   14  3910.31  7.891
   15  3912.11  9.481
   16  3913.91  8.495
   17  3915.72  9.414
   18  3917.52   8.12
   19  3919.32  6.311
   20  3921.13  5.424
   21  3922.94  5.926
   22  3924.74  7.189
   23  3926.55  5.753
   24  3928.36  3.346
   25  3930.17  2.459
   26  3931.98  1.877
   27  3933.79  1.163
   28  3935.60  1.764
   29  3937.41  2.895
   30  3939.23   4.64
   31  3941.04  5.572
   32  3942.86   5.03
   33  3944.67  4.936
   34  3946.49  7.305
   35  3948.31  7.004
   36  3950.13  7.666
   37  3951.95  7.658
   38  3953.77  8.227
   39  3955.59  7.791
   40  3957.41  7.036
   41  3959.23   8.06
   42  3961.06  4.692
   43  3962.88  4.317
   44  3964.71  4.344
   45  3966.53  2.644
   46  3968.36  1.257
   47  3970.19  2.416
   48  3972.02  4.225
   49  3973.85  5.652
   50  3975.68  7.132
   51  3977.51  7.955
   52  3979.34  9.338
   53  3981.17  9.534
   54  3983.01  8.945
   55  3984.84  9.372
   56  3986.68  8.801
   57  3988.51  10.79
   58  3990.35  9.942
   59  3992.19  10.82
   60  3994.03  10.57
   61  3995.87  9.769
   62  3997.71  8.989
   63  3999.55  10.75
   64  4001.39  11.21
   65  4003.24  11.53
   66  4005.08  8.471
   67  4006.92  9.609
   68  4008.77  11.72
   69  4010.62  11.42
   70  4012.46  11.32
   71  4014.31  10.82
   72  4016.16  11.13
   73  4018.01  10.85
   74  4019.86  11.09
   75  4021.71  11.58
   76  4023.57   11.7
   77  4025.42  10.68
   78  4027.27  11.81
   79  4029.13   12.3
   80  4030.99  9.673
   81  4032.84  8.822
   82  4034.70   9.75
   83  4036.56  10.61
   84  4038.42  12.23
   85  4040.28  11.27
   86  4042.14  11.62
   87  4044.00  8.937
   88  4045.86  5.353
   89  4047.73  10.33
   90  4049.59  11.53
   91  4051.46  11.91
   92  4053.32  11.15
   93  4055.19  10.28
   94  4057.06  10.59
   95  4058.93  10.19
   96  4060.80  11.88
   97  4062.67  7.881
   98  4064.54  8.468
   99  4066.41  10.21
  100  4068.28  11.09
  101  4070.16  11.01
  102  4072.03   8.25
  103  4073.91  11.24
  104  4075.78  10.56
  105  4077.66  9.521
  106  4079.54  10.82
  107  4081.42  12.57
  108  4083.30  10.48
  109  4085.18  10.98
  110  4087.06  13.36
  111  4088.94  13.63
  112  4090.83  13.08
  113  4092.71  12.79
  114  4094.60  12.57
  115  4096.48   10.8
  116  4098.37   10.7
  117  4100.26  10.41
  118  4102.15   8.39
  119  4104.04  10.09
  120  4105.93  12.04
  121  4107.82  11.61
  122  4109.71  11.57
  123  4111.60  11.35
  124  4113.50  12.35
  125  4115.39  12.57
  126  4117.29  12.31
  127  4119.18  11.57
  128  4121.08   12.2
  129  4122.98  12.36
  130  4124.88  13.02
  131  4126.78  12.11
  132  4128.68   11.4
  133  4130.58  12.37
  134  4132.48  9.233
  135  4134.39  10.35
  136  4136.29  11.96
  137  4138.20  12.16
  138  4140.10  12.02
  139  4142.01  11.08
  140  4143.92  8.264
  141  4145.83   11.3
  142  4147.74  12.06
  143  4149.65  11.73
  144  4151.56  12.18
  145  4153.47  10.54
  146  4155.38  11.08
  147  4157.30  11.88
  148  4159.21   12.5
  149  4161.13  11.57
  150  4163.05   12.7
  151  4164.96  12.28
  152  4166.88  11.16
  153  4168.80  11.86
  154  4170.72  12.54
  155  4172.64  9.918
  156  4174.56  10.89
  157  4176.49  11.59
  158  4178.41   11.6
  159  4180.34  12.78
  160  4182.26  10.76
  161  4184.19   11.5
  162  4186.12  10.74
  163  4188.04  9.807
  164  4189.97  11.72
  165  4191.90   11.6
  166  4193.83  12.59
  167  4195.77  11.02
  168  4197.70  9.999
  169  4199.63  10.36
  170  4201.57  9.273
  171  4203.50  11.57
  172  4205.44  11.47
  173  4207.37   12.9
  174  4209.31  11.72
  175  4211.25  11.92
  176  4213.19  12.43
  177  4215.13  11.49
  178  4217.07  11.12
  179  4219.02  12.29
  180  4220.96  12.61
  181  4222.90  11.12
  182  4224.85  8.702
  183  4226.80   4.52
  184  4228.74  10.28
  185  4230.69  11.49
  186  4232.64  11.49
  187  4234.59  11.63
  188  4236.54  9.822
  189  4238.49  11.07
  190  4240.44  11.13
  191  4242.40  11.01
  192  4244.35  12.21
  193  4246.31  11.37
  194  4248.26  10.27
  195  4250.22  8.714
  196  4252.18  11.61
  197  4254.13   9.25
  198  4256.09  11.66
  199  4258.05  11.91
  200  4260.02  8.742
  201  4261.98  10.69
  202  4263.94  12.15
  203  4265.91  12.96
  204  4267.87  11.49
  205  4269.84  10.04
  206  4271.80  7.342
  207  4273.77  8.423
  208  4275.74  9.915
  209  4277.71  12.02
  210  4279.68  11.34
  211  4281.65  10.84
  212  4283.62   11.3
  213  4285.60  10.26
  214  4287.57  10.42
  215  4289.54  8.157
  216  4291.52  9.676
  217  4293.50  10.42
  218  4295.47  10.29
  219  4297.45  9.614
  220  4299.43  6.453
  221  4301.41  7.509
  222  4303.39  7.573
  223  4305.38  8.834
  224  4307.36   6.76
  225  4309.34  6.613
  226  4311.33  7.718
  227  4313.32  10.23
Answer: -0.08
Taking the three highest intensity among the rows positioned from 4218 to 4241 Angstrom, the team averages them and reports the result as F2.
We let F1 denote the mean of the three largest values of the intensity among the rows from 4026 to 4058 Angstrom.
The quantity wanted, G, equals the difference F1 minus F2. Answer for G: 0.0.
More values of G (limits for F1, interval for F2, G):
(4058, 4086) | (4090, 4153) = -1.1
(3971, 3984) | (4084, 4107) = -4.1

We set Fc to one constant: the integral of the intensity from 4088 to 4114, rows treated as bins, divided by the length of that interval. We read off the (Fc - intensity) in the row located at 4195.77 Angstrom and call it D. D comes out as 0.5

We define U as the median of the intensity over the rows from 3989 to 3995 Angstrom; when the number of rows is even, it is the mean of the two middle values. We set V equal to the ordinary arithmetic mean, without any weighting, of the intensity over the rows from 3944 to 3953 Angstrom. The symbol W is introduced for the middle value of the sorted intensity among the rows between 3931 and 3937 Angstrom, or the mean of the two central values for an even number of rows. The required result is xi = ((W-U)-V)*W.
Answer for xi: -28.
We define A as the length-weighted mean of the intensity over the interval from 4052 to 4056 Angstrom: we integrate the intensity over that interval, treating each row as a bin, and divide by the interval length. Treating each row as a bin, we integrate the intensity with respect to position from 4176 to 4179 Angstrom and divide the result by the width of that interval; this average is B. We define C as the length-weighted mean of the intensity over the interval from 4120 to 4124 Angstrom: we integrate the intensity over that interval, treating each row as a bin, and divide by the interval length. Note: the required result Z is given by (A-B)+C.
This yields 11.50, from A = 10.9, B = 11.6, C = 12.3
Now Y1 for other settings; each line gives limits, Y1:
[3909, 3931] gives 0.25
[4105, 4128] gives -0.42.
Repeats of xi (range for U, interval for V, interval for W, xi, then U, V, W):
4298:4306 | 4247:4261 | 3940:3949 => -68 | 7.5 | 10.3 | 5.6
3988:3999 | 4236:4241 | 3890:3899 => -102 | 10.3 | 10.7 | 7.8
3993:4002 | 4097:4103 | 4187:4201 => -103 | 10.6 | 9.8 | 11.0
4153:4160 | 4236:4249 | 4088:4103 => -126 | 11.5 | 11.0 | 11.7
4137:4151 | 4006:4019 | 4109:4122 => -128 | 11.7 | 11.0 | 12.2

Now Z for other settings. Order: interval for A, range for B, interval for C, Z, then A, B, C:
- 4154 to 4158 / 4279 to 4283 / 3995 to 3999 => 9.75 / 11.3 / 11.1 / 9.5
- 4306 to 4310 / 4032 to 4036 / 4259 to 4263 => 7.25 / 6.9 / 9.4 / 9.8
